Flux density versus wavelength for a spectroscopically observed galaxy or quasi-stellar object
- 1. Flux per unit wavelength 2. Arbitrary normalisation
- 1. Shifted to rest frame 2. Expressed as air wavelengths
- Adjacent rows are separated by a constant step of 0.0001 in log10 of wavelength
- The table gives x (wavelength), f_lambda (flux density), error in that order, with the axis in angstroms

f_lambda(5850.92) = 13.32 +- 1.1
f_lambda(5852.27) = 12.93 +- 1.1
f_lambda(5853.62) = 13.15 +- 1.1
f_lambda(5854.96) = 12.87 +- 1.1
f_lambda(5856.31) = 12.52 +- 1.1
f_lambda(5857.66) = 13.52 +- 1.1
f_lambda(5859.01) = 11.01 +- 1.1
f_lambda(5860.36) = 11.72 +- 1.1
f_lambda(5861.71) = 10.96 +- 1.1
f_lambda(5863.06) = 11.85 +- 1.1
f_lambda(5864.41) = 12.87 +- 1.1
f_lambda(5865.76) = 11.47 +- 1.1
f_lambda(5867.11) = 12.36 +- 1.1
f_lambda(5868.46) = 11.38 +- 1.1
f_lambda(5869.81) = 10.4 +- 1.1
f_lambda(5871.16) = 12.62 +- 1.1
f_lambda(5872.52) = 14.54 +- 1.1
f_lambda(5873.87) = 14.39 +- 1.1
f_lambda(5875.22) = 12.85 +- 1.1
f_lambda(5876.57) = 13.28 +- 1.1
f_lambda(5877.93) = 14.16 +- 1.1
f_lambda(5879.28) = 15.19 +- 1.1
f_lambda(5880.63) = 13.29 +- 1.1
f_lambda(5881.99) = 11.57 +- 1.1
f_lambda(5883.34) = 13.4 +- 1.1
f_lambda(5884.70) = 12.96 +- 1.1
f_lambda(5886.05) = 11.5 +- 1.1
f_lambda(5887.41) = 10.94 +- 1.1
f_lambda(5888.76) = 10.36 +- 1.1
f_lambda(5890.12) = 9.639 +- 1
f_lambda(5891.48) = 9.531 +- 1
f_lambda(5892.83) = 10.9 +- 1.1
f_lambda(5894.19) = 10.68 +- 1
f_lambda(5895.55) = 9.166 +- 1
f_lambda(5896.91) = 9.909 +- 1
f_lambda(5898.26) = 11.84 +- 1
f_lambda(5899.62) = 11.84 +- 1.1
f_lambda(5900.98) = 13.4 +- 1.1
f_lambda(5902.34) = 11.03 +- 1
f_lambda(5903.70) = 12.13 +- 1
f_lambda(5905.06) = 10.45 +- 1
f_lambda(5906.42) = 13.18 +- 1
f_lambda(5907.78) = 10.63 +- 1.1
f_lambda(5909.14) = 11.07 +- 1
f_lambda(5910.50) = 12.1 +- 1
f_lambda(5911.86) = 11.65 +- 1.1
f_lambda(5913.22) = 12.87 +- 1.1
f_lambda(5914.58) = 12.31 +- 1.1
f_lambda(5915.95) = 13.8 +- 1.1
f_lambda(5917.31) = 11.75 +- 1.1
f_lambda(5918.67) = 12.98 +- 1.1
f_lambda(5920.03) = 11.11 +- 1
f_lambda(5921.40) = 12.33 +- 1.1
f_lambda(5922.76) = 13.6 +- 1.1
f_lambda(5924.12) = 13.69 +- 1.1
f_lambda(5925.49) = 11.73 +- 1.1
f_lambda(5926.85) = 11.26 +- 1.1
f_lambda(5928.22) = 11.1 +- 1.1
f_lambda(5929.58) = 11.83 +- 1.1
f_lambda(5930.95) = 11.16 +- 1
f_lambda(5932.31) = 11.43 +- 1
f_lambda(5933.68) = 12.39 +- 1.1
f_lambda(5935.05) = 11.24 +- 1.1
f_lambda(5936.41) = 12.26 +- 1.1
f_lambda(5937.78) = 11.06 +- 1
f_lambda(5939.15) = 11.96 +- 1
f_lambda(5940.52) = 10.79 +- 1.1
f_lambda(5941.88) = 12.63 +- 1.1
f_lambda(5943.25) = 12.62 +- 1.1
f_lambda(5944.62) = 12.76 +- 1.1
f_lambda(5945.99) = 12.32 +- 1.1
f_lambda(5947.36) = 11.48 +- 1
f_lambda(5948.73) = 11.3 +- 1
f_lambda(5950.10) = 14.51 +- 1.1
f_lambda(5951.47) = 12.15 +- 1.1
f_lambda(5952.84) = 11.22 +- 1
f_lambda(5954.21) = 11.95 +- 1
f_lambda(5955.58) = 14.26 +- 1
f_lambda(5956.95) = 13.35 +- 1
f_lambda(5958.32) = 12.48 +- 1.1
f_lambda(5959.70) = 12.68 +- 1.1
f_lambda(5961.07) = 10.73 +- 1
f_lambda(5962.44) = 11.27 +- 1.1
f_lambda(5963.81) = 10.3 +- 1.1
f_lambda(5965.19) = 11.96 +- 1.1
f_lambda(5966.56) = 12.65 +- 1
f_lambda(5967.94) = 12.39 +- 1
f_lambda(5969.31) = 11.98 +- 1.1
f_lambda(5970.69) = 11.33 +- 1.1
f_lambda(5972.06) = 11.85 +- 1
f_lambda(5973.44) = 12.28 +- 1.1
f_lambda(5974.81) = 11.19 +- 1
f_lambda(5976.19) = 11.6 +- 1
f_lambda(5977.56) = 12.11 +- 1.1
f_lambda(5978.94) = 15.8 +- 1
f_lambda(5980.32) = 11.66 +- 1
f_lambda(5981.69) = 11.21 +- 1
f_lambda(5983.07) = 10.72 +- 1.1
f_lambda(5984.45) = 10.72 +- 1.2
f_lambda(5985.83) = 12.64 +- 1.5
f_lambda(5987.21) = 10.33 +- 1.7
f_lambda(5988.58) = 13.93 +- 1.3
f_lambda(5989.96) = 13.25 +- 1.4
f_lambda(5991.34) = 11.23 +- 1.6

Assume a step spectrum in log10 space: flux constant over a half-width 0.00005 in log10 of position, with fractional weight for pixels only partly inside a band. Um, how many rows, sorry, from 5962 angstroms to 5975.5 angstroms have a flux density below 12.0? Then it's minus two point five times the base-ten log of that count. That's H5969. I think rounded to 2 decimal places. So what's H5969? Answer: -2.11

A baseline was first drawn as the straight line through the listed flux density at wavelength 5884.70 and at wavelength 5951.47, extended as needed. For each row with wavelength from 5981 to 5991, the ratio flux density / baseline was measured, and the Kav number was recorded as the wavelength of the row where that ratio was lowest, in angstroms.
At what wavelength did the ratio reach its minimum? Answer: 5987.21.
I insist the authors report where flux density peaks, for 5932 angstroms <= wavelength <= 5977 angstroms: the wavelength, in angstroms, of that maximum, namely 5950.10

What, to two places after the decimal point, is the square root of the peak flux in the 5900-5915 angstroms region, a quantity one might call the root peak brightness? 3.66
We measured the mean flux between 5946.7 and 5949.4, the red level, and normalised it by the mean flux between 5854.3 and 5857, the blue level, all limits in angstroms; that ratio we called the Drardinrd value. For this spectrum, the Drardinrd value 0.90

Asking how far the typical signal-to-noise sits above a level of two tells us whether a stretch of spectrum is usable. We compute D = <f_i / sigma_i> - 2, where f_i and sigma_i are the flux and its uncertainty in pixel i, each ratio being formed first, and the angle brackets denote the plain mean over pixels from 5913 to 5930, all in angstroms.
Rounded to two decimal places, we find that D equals 9.29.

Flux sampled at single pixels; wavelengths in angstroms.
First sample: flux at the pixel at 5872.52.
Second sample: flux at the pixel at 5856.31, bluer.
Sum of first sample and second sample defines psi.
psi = 27.1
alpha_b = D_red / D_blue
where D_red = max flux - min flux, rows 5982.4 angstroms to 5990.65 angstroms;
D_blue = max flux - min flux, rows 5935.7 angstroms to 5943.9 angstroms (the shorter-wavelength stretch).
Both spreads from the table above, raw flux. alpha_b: 2.0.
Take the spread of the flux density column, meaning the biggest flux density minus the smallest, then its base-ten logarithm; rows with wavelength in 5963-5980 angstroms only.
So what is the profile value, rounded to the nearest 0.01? 0.74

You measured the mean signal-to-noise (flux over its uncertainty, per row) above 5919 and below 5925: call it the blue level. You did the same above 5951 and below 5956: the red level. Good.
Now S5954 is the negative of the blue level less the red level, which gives 0.3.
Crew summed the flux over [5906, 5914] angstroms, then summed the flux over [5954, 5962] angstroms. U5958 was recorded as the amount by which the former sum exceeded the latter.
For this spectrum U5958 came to -4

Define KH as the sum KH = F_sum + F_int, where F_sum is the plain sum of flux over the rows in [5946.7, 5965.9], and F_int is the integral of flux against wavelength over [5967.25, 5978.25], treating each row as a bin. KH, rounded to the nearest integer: 300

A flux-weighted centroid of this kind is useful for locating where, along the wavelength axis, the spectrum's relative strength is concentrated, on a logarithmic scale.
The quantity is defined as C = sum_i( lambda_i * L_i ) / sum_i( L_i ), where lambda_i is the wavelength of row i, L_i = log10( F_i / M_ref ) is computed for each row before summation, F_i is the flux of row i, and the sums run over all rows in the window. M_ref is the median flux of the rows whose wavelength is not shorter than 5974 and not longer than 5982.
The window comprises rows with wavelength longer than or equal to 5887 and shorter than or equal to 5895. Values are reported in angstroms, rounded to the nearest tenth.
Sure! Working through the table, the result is 5890.8 angstroms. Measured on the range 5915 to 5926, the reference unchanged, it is 5920.6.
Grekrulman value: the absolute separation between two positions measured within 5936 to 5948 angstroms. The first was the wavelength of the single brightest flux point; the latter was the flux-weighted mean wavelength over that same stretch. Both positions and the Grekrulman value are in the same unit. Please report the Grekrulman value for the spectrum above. 2.7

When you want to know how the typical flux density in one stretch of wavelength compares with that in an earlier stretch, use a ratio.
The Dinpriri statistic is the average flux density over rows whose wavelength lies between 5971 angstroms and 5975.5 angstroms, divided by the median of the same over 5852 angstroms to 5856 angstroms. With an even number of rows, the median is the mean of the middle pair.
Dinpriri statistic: 0.91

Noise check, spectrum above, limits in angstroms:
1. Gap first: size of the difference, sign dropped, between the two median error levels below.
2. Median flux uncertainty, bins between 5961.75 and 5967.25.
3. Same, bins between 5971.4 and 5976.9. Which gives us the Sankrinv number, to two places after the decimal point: 0.10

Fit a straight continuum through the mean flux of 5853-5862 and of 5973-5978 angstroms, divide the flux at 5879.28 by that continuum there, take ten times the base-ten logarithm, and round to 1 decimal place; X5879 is 1.0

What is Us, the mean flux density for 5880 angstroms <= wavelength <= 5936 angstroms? 11.7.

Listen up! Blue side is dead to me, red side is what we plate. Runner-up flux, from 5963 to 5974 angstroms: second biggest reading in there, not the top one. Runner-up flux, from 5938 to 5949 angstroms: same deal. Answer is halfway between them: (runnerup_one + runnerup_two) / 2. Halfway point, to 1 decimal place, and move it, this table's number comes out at 12.5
